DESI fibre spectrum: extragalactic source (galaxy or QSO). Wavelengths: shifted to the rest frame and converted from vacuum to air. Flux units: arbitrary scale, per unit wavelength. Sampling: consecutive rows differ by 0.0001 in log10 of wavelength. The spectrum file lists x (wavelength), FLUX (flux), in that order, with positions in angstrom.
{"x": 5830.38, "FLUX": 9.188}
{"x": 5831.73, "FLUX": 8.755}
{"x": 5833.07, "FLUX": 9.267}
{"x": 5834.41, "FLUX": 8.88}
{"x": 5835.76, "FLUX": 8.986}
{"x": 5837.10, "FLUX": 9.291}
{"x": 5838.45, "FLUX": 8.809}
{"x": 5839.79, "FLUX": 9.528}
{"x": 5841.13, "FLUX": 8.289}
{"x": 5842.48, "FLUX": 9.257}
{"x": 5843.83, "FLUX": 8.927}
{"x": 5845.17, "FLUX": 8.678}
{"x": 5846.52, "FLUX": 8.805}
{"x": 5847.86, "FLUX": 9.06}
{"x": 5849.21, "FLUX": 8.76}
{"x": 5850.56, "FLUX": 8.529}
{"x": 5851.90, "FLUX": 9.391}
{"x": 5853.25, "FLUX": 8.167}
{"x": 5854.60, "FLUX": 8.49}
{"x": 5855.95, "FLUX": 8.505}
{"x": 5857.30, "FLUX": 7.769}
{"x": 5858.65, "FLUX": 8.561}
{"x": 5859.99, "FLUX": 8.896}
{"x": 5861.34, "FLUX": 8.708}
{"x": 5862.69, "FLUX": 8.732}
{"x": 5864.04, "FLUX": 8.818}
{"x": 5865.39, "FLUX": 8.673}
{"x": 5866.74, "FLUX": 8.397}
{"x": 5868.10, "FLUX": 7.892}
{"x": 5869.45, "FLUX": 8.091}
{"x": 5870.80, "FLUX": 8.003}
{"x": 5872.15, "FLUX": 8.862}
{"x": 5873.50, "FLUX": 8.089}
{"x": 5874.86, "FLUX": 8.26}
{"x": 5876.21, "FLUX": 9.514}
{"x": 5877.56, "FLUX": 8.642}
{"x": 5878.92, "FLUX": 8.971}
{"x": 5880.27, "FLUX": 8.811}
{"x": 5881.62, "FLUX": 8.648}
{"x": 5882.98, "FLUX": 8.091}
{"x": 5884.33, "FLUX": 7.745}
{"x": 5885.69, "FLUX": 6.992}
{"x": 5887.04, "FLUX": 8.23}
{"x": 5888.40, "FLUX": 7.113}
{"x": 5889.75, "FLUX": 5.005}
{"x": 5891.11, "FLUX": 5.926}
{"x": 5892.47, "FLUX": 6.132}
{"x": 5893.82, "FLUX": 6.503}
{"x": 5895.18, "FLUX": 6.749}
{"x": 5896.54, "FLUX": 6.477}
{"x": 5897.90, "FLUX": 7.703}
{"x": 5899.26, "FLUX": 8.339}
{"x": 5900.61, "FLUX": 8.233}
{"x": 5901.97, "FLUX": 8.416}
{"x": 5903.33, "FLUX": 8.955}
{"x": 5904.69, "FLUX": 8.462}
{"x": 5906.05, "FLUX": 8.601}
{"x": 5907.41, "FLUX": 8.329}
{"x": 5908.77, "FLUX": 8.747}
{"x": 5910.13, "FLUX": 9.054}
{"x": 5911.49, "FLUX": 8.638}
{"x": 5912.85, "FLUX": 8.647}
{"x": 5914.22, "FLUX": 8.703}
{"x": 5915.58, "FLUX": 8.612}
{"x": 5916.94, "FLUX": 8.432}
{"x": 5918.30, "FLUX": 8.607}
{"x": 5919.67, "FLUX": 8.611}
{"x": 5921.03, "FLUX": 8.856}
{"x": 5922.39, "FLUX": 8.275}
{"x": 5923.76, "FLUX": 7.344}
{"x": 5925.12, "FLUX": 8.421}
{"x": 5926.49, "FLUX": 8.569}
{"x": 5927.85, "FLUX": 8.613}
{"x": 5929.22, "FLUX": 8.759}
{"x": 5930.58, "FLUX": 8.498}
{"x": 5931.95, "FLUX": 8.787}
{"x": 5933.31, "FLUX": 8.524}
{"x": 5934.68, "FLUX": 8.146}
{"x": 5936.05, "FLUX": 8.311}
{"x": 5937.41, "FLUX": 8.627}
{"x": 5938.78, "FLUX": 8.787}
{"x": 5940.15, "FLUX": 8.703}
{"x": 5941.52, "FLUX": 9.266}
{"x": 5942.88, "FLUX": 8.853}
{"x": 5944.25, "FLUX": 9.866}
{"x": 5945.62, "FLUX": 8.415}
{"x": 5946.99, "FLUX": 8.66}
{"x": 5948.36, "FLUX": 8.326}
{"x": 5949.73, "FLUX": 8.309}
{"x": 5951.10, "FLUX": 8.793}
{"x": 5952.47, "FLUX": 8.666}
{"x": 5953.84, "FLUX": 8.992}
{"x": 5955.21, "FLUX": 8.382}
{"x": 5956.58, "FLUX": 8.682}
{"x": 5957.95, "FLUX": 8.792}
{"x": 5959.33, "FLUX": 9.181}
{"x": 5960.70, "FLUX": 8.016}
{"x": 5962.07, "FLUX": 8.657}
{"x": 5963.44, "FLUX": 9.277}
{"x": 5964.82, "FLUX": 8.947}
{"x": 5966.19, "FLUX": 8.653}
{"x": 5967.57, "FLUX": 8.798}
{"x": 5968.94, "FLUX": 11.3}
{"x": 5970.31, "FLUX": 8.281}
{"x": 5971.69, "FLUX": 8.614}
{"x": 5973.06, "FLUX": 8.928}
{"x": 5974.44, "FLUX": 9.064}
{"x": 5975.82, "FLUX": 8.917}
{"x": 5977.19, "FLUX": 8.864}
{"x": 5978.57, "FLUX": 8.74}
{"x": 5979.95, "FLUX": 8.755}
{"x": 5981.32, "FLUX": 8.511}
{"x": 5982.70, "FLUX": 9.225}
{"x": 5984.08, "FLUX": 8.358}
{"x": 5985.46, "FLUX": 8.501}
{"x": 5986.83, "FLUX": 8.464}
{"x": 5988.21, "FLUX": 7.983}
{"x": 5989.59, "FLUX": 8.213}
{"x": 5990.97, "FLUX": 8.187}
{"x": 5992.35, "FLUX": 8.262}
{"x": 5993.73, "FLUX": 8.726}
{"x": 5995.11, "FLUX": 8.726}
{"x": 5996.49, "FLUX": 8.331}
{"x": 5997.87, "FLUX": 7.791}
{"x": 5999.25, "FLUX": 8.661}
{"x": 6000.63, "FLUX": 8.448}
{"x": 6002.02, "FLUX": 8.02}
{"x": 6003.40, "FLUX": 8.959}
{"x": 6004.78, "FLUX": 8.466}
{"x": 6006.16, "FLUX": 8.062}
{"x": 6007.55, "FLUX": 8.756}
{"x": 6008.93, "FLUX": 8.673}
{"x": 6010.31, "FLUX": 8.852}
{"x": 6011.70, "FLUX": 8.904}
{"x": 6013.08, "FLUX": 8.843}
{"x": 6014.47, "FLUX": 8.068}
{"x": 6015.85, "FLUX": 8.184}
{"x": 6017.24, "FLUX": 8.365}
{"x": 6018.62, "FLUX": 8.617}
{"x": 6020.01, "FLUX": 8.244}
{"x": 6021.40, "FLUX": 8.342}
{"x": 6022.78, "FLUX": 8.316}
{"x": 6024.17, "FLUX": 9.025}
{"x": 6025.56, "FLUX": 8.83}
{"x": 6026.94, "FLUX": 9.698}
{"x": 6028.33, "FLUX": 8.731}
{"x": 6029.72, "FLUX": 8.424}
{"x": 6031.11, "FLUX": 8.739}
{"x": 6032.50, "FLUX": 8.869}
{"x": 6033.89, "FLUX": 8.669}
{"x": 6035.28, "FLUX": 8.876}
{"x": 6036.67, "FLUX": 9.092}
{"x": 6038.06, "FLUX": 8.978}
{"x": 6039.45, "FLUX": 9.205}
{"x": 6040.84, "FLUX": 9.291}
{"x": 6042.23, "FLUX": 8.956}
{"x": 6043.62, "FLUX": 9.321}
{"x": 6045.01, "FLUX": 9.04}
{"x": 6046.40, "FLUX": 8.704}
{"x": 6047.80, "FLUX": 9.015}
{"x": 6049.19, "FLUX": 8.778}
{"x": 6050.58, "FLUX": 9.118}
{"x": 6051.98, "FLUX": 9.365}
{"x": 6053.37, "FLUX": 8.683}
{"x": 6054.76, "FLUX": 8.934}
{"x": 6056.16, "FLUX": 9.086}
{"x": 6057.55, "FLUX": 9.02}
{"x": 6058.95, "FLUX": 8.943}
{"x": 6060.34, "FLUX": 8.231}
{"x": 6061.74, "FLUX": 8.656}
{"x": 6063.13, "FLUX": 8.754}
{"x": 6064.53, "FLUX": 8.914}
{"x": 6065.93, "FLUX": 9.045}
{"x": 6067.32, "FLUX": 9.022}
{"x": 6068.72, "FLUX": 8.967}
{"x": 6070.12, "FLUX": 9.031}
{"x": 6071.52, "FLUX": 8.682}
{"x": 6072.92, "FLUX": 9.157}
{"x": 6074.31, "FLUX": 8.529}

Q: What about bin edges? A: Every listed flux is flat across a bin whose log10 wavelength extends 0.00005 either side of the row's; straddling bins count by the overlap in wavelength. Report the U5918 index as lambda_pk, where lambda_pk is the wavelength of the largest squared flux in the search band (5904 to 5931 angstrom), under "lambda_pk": 5910.13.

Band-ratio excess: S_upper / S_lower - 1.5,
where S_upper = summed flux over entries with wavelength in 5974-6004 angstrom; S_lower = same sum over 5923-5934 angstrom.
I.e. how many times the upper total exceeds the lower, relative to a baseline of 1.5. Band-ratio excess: 1.3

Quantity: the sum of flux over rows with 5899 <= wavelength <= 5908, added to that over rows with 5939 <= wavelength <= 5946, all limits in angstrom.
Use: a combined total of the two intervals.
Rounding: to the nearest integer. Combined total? 104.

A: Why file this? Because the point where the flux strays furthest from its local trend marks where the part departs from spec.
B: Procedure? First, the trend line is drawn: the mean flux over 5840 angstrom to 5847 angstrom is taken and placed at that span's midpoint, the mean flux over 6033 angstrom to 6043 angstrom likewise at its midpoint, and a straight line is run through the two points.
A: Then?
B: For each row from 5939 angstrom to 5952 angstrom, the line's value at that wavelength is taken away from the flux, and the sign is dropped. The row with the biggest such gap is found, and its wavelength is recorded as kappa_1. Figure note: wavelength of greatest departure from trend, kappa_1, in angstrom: 5944.25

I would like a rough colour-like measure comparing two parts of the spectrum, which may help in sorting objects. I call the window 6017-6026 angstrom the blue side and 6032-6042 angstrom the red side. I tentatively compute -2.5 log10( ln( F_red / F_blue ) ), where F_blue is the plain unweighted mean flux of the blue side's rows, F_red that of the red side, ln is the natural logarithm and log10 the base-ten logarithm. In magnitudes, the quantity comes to 3.2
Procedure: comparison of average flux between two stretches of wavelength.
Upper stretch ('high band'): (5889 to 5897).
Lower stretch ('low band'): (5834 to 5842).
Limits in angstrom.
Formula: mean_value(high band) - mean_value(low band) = -2.8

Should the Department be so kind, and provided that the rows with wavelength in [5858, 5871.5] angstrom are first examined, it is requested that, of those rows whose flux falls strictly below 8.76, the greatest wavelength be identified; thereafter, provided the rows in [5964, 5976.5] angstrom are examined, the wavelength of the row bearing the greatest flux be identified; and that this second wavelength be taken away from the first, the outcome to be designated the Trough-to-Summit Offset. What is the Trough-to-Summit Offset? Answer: -98.1 angstrom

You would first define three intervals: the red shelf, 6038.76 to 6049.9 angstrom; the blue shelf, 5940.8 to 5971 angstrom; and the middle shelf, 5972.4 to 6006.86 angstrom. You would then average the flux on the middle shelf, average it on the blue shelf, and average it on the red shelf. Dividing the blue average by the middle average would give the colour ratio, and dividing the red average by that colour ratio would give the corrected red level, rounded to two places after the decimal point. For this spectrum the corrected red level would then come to 8.69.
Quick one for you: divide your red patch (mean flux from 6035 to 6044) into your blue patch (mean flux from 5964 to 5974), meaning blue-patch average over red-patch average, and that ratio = 1.00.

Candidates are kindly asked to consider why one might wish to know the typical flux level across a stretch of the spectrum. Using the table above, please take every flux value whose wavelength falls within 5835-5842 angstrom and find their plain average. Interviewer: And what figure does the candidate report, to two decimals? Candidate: 8.98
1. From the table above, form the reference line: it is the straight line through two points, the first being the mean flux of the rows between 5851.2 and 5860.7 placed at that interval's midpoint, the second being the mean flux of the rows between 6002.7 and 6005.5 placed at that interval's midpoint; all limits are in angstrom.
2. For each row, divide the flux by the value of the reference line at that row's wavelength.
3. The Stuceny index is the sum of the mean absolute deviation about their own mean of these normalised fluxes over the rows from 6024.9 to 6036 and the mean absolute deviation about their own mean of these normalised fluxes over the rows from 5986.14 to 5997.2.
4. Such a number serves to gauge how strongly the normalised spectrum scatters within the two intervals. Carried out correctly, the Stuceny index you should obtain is 0.049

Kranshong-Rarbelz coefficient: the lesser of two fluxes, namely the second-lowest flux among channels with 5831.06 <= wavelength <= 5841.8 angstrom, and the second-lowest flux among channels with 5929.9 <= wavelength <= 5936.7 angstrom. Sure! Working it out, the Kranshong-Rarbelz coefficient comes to 8.31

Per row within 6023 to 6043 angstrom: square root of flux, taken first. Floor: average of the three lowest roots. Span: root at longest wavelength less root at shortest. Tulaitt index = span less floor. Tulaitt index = -2.95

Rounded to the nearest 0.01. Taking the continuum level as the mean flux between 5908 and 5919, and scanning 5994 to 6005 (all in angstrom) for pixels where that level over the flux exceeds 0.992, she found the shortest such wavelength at 5995.11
